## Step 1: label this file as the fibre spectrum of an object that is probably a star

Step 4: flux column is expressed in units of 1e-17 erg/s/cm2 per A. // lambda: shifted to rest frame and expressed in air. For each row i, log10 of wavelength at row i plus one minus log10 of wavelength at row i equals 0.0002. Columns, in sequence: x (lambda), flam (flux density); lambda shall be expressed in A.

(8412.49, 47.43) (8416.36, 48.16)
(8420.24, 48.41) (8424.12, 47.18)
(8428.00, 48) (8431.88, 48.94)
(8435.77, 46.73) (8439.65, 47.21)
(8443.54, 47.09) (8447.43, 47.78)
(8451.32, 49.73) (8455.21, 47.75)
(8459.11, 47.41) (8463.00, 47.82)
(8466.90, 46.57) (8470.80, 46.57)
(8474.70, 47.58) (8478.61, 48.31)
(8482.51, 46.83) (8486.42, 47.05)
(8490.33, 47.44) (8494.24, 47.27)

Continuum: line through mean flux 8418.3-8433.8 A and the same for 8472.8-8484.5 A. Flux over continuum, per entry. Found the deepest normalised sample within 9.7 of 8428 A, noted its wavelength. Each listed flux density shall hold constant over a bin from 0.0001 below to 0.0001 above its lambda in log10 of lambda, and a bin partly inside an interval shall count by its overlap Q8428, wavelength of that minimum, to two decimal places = 8435.77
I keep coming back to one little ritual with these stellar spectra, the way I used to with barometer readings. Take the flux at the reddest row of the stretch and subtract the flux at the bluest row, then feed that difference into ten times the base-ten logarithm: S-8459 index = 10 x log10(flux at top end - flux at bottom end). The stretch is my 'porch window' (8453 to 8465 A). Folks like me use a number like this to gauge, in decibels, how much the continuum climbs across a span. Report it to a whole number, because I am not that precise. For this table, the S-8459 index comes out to -12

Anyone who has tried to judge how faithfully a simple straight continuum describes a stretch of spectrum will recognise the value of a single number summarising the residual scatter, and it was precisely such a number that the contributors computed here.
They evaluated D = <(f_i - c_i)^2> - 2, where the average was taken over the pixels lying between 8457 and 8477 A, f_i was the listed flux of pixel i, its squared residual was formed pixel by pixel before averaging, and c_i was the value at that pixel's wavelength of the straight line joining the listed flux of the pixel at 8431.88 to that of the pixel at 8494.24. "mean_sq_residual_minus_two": -1.1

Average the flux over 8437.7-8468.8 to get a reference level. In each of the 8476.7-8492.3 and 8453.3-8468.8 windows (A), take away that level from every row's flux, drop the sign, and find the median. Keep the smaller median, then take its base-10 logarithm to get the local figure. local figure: -0.7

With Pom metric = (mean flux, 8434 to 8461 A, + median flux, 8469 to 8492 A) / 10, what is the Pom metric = 9.49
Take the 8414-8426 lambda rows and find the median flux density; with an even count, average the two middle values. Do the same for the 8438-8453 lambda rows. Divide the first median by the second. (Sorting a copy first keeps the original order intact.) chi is 1.01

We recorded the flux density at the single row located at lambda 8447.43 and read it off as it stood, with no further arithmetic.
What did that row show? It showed 47.78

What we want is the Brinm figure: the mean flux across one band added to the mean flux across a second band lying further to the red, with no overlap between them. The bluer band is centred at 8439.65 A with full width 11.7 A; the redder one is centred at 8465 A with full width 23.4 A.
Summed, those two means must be 94.3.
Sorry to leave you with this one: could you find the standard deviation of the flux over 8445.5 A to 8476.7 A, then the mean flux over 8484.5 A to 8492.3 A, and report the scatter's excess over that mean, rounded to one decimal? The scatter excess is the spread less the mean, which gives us -46.3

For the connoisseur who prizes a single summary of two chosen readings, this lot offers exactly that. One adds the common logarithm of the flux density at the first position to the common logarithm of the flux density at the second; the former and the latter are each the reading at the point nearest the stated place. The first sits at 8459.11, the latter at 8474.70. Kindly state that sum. 3.35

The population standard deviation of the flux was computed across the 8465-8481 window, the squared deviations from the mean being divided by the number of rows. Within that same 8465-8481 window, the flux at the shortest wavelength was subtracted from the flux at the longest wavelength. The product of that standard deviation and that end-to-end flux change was 1.3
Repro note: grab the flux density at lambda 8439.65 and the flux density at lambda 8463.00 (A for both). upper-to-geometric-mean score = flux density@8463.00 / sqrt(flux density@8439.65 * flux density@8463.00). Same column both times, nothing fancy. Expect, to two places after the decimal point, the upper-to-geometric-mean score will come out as 1.01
